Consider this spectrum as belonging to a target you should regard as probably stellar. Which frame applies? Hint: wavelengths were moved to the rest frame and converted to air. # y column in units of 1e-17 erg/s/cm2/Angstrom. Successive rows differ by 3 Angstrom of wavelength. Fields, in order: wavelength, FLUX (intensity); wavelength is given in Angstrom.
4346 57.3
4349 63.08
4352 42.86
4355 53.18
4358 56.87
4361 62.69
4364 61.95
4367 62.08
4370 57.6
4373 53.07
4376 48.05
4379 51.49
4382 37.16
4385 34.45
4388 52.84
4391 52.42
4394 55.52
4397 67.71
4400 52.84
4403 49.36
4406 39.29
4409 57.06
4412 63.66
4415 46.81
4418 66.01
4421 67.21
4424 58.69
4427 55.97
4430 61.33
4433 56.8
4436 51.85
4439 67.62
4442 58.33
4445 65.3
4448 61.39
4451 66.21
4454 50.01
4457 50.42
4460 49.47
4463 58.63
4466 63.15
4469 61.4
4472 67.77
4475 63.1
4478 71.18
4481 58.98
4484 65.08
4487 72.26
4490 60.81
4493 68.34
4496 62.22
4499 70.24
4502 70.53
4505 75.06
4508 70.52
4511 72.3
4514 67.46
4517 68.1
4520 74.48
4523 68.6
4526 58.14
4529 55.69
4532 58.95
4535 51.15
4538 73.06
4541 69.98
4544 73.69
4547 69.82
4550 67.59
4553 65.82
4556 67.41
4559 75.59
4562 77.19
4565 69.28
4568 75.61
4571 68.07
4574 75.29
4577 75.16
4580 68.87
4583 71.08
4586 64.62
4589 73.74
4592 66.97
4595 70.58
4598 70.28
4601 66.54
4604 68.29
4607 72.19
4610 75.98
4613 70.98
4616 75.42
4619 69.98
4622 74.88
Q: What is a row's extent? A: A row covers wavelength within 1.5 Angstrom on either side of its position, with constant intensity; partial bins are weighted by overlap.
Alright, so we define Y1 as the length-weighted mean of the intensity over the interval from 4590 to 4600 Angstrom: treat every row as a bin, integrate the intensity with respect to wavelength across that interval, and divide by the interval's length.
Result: 69.4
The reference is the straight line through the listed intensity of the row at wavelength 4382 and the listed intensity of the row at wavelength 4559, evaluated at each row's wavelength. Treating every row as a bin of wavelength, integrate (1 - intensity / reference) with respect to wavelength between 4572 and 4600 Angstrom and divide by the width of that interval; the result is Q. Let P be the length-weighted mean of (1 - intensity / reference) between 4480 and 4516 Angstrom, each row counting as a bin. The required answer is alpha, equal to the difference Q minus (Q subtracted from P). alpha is 0.4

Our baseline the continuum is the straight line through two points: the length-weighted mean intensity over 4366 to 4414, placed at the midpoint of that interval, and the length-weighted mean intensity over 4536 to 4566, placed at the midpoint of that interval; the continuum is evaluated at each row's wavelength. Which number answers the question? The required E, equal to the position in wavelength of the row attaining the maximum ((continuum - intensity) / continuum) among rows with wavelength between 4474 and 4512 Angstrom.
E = 4481 Angstrom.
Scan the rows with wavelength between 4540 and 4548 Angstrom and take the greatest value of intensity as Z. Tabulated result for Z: 73.69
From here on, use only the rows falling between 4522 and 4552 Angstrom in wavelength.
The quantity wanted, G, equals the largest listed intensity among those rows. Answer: 73.69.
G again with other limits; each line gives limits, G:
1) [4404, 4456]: 67.62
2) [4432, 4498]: 72.26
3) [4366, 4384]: 62.08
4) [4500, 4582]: 77.19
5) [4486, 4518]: 75.06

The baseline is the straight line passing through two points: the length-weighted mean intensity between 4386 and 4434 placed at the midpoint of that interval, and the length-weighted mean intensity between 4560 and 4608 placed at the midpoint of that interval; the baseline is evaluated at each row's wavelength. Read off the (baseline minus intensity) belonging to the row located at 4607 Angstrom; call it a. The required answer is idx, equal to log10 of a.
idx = -0.2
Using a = 0.6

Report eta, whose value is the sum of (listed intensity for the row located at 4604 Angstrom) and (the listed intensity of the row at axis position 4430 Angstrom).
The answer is 130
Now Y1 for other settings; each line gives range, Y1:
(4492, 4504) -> 68.1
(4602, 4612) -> 71.8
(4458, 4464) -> 53.4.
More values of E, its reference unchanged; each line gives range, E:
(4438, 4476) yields 4460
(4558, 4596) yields 4586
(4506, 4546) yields 4535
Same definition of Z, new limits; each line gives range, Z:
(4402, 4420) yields 66.01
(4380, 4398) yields 67.71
